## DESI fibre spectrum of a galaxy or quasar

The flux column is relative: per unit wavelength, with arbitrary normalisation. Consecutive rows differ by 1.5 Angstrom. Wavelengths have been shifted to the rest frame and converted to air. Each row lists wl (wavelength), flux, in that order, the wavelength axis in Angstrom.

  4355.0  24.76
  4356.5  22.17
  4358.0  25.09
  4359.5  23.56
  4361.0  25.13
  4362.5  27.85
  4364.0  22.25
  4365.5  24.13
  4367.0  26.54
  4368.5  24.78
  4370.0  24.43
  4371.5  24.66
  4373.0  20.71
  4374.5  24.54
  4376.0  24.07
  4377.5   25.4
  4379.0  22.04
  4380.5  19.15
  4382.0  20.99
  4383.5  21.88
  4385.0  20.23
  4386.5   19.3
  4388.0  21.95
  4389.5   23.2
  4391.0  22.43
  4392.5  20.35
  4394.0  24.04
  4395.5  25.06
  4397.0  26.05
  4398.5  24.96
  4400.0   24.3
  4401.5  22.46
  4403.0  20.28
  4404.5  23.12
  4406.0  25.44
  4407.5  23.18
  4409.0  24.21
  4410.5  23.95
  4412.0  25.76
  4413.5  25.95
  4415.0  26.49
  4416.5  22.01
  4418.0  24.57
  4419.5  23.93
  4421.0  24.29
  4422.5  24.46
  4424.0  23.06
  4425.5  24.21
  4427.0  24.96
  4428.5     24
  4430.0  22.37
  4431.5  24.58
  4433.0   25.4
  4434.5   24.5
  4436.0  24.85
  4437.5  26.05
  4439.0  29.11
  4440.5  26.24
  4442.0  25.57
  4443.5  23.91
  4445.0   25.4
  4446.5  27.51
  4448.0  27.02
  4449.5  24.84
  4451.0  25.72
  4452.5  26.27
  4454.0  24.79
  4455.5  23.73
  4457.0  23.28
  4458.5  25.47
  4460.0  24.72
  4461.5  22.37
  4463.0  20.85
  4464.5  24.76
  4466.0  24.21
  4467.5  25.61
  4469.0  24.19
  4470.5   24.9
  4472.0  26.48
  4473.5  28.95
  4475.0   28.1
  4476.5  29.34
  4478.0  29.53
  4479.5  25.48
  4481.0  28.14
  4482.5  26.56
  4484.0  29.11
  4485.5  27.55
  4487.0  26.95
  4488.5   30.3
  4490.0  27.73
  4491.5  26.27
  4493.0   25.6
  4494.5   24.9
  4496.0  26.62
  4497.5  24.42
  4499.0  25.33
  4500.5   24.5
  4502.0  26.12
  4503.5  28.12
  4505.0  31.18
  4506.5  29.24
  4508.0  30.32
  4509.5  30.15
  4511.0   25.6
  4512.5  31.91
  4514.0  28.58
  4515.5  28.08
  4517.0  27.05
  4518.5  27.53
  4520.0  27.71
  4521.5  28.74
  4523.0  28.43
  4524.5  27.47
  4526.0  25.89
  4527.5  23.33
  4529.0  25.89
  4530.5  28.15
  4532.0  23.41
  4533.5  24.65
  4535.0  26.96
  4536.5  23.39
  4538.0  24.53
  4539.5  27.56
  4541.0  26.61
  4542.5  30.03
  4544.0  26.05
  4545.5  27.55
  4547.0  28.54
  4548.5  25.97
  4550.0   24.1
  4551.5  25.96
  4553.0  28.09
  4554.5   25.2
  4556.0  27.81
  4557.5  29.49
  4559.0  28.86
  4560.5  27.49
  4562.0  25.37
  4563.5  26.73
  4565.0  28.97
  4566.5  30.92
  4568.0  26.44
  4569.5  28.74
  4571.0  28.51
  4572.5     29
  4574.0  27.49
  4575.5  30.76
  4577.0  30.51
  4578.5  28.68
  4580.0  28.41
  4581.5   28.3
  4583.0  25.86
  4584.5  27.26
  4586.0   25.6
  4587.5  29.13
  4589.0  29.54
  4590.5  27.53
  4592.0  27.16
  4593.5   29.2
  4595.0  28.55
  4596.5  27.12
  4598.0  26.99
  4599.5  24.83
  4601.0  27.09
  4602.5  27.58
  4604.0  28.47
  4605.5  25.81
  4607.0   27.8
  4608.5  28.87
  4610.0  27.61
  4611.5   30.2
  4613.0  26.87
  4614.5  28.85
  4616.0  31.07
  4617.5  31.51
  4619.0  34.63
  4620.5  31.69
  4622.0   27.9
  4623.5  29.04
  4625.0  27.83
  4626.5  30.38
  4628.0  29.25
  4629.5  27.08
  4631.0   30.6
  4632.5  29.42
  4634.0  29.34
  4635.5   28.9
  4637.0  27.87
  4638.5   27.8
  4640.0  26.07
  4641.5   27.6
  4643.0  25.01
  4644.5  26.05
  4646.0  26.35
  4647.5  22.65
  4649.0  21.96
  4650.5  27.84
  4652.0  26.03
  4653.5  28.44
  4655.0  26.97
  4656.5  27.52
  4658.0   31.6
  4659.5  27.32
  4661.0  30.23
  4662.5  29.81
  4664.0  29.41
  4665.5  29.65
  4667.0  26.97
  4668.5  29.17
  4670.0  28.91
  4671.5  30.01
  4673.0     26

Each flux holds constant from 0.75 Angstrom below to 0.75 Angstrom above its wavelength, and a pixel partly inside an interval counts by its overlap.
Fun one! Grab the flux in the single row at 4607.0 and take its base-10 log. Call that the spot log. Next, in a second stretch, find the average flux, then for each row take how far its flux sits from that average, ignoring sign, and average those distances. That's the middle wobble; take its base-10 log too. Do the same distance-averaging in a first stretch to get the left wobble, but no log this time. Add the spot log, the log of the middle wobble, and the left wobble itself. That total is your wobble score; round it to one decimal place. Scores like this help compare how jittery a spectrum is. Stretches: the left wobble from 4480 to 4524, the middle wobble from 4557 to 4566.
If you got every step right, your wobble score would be 3.1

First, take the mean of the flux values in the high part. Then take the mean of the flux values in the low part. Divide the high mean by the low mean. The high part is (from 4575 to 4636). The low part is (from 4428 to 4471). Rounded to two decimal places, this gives 1.15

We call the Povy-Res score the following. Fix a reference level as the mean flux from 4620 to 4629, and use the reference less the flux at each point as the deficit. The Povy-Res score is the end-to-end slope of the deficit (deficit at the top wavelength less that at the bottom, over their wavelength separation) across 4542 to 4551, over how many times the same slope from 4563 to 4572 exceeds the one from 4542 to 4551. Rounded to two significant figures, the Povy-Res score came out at -2.6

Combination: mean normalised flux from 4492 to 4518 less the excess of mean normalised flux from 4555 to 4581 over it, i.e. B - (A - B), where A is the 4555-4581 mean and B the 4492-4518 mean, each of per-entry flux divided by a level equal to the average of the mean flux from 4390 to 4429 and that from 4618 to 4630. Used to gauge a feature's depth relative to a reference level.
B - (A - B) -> 0.99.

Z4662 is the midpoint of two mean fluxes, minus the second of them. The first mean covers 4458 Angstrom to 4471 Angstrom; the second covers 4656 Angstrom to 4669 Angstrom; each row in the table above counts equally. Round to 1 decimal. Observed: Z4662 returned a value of -2.5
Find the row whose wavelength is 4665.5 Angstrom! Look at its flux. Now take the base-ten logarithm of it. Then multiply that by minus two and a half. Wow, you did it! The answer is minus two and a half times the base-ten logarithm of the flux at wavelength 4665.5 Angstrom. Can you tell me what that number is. -3.68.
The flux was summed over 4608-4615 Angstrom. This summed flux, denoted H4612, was 142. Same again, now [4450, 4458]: 124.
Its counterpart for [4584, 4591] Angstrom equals 139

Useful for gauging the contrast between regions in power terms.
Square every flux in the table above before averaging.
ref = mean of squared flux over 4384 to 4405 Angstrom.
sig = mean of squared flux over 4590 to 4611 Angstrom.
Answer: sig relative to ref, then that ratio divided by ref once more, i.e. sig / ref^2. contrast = 0.0028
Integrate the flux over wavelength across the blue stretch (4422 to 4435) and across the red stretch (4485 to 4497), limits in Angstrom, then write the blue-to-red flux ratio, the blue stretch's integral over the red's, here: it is 1.0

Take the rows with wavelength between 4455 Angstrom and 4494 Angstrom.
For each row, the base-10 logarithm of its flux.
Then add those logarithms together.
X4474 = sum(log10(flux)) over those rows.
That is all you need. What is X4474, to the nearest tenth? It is 36.8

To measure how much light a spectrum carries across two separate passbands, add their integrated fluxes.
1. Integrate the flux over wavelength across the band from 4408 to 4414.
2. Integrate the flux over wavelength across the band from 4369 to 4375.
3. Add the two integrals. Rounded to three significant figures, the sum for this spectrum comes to 291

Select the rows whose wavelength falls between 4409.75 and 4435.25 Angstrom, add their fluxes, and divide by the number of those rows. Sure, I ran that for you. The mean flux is 24.4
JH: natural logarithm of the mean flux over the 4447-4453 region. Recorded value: 3.26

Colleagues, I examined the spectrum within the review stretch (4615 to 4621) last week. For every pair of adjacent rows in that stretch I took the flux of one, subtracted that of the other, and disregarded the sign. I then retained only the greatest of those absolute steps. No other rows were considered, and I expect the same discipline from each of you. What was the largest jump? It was 3.1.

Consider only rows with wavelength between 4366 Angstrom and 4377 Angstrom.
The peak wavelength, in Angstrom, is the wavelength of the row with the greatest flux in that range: 4367.0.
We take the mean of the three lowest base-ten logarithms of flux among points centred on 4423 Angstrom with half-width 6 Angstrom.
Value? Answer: 1.37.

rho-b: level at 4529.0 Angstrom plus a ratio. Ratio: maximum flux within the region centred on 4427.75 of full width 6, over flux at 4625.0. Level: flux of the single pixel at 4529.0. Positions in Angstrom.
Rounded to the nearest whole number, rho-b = 27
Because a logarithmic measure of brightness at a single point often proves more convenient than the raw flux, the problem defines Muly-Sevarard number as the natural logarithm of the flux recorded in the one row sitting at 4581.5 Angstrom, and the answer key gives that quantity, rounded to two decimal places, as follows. 3.34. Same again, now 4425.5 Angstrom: 3.19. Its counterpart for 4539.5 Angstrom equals 3.32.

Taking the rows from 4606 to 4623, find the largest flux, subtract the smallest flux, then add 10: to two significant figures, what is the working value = 18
